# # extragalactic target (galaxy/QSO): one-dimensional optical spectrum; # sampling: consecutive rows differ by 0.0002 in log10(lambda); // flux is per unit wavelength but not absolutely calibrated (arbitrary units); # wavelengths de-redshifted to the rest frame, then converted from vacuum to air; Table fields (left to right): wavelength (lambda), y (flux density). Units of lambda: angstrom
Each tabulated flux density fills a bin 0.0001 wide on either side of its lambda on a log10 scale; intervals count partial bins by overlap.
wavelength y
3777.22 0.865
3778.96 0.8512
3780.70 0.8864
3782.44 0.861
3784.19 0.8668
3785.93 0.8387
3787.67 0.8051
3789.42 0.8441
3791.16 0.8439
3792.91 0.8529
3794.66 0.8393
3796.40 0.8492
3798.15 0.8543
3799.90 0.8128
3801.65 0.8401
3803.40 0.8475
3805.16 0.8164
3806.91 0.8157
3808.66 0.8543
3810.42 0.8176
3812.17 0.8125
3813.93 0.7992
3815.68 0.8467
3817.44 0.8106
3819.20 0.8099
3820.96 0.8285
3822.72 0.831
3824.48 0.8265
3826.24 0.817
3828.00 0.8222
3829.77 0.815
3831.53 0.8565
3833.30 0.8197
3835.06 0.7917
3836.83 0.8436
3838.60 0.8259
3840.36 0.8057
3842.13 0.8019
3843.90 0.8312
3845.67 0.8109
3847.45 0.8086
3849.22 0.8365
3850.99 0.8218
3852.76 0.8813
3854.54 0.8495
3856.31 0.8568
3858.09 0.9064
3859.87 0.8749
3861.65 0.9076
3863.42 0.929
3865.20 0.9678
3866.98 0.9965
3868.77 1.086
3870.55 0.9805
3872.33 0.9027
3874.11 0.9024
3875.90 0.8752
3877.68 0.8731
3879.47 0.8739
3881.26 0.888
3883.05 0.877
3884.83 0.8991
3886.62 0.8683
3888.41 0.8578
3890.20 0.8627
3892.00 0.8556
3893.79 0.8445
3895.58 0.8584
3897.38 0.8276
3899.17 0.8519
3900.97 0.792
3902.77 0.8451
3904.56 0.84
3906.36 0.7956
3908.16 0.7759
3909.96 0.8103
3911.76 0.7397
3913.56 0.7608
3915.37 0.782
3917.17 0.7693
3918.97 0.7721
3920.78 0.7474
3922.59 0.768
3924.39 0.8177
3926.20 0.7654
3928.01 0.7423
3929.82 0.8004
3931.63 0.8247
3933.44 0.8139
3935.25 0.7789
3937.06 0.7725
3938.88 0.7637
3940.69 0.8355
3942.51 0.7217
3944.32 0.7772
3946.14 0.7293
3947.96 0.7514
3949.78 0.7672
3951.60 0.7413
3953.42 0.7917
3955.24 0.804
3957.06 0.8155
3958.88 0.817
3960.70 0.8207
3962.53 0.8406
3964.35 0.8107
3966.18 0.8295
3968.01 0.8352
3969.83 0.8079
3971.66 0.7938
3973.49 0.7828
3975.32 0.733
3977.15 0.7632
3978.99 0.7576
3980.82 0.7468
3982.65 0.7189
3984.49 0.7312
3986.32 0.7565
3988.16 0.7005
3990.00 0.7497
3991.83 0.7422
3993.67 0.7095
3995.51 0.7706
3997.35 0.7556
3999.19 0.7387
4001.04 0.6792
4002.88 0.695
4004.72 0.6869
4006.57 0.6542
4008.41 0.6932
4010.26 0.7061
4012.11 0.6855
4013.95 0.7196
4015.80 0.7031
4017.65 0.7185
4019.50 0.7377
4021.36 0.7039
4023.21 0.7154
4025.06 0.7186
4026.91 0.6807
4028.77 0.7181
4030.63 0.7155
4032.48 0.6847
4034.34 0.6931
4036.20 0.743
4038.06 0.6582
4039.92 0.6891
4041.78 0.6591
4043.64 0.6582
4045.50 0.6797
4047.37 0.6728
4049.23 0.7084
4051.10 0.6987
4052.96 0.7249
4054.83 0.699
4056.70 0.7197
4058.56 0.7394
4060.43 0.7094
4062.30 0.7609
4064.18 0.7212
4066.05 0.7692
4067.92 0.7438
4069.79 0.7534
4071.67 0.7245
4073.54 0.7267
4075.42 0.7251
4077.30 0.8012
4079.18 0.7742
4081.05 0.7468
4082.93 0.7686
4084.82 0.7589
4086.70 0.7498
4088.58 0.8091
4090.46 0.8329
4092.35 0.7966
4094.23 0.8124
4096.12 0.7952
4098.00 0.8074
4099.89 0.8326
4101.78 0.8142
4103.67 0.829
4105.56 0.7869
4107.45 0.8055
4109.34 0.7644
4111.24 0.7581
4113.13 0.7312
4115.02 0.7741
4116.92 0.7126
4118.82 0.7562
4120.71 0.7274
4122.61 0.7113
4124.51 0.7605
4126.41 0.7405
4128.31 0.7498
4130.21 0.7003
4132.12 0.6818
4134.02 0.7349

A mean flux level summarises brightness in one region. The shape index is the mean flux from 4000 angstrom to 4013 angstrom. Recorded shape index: 0.686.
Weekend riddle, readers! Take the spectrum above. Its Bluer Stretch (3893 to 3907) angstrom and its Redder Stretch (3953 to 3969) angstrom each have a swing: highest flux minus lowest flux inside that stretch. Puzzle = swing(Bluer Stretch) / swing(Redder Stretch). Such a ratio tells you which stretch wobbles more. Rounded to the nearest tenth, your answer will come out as 1.4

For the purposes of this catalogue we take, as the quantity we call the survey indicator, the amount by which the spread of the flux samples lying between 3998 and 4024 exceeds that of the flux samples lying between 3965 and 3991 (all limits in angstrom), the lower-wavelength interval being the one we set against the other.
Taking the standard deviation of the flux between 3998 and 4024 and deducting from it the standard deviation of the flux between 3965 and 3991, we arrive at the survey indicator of -0.017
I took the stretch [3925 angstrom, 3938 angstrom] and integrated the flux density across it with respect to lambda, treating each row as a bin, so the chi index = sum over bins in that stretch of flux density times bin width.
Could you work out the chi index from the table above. 10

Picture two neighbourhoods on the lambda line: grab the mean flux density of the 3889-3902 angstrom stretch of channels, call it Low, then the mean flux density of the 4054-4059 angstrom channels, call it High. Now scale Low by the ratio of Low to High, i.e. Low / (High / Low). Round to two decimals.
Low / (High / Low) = 0.99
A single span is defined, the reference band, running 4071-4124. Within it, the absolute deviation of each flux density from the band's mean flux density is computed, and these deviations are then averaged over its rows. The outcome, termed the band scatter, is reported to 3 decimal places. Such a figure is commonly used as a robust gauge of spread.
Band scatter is 0.032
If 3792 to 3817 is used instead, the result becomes 0.017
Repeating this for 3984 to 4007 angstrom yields 0.031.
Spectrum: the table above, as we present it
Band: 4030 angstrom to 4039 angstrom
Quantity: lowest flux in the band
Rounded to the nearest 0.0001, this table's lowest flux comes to 0.6582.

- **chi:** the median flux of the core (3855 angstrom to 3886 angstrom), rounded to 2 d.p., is 0.90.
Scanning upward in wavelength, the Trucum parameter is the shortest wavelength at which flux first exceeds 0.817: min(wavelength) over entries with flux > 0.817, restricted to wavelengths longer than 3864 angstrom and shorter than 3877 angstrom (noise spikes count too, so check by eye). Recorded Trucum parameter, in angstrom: 3865.20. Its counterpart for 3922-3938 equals 3924.39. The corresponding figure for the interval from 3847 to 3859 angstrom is 3849.22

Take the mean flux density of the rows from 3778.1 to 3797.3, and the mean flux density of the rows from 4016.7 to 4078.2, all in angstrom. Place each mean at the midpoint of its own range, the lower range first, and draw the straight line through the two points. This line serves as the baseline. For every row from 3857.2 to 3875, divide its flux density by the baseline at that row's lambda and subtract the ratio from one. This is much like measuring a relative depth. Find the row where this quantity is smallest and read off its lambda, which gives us 3868.77 angstrom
